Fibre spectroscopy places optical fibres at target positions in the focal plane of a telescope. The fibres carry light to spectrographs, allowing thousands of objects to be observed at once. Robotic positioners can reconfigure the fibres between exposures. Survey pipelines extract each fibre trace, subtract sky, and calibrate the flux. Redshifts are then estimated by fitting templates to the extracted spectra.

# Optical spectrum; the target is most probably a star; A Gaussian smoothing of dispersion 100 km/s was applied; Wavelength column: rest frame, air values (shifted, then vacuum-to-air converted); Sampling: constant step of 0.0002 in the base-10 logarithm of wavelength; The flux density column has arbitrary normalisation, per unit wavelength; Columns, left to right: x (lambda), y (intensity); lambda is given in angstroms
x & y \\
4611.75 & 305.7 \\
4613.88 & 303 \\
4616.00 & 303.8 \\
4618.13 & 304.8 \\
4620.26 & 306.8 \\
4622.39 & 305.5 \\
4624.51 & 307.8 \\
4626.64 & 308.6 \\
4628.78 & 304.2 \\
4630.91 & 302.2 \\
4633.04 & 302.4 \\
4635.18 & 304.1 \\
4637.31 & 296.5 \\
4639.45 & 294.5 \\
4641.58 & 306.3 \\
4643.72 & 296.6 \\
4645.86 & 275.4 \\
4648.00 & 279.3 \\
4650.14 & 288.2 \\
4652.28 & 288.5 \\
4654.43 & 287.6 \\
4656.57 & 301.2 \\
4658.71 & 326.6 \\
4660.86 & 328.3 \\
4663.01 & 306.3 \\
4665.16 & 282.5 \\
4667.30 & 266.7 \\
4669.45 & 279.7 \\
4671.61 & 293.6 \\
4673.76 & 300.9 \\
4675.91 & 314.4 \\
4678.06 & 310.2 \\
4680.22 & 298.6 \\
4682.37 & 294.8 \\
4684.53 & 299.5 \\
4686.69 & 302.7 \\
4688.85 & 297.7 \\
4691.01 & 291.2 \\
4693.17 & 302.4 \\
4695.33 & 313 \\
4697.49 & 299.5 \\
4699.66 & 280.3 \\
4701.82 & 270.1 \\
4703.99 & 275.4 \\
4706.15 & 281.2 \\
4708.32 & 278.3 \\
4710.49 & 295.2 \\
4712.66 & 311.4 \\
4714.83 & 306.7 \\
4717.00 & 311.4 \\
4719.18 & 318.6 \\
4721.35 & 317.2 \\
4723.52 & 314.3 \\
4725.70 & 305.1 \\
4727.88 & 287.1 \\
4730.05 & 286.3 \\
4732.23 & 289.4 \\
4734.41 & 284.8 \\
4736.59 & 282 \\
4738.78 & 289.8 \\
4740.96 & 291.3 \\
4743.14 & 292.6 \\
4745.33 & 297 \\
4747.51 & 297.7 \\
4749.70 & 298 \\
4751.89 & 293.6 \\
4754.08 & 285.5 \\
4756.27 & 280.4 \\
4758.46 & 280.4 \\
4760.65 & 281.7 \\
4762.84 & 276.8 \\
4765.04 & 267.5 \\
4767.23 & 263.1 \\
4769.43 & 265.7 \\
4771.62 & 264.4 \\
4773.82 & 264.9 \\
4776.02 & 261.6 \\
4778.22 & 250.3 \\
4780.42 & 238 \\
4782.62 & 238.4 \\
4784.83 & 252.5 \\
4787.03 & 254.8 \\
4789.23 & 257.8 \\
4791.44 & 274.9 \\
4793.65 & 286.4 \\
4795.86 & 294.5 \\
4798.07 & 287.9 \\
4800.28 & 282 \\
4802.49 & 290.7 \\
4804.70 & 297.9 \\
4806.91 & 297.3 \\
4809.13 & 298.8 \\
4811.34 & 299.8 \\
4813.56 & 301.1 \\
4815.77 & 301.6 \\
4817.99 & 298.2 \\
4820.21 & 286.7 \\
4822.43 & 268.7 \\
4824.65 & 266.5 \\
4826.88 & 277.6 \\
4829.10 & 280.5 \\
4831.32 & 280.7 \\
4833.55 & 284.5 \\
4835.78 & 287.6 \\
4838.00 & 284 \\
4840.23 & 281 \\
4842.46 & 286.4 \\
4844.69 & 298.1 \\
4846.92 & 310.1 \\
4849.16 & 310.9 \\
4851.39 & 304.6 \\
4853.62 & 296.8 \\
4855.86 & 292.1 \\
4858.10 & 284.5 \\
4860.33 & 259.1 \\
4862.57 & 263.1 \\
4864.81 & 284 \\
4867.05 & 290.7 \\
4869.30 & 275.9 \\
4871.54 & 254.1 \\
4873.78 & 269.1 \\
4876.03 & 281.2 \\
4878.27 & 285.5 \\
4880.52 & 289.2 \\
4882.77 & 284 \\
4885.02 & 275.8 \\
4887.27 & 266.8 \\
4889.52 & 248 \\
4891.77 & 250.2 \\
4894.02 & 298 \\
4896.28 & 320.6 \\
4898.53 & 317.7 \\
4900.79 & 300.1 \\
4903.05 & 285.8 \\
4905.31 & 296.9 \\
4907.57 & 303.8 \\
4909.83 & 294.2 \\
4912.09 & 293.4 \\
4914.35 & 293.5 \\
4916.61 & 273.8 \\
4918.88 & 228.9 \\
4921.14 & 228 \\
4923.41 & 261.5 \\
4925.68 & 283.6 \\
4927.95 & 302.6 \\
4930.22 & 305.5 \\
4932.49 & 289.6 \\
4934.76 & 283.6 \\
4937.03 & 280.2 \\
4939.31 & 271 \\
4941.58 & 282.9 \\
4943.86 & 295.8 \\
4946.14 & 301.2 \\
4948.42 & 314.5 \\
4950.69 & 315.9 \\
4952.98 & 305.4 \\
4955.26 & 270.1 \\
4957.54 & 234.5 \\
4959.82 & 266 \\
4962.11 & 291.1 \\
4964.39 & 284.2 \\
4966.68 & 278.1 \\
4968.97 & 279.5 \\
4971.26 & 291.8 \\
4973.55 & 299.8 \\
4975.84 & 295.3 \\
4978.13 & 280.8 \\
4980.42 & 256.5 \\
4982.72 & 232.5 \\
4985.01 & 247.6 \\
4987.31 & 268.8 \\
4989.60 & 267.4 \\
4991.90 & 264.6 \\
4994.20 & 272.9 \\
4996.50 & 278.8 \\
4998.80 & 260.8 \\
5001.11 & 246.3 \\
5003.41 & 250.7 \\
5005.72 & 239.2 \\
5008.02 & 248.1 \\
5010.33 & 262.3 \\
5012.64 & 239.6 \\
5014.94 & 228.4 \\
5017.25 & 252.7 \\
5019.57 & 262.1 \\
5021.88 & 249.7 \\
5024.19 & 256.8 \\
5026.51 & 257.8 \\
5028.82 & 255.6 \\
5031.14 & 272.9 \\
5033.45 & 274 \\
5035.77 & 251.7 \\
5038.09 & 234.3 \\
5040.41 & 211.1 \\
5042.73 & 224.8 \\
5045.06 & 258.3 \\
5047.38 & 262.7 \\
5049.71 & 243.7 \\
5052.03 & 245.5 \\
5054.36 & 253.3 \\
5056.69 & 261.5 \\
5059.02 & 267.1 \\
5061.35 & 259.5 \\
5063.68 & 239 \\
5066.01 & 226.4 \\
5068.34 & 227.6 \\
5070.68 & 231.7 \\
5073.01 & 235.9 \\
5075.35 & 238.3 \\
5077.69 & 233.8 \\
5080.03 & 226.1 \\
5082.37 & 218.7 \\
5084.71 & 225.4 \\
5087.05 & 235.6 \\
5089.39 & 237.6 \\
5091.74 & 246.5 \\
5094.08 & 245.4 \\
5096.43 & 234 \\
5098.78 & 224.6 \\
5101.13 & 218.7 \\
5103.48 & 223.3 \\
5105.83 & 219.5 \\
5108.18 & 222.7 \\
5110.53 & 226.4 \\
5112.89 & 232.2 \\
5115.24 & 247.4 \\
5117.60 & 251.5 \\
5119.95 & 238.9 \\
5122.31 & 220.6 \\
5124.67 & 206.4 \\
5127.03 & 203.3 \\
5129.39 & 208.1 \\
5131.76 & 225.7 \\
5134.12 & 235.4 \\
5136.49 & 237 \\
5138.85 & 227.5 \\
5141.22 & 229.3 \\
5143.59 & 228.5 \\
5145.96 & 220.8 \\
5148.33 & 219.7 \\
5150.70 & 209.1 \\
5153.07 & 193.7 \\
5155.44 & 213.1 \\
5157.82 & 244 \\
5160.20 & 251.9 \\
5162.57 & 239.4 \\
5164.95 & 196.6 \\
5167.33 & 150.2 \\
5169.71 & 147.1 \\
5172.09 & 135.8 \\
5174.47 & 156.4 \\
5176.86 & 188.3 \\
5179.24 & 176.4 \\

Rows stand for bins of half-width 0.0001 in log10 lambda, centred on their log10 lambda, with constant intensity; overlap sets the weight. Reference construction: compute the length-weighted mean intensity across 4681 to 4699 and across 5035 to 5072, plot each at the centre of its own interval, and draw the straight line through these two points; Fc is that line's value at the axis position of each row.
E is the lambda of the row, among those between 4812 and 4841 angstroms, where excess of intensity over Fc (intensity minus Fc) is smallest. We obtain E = 4824.65 angstroms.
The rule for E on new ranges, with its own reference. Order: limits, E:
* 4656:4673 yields 4667.30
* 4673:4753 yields 4701.82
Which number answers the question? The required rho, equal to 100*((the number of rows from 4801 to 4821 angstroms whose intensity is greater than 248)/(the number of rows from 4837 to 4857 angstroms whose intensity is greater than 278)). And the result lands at 100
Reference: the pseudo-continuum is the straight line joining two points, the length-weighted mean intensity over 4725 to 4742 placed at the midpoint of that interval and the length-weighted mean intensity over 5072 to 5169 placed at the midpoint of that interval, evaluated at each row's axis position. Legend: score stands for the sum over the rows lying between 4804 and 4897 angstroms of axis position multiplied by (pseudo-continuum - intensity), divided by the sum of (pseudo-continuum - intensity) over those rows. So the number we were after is 4848.9 angstroms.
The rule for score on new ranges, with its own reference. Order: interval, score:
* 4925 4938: 4930.9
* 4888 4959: 4925.9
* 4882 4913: 4901.6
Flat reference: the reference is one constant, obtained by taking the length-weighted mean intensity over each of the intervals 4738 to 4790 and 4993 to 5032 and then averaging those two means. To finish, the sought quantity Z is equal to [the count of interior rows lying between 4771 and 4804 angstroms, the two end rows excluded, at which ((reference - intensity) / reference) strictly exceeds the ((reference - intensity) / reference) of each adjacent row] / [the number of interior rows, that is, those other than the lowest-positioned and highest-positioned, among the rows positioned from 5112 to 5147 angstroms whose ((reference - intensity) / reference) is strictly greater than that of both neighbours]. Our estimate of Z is 1.0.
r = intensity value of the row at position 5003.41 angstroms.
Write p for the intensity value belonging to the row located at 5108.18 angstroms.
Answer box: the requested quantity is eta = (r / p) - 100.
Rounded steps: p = 222.7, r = 250.7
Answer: -98.87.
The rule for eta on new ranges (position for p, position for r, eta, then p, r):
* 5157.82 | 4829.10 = -98.85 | 244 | 280.5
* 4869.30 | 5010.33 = -99.05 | 275.9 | 262.3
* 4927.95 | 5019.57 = -99.13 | 302.6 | 262.1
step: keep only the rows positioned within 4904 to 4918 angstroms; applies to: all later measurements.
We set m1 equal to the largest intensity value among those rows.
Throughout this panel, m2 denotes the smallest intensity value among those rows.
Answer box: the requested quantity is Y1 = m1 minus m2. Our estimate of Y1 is 30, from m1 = 303.8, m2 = 273.8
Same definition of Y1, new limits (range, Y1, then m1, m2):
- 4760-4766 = 14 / 281.7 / 267.5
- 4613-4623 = 4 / 306.8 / 303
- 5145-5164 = 58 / 251.9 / 193.7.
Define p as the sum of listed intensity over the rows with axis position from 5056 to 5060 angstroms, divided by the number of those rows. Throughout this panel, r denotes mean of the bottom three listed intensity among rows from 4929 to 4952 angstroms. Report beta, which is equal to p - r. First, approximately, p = 264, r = 278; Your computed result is -14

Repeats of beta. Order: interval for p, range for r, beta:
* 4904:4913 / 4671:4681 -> -1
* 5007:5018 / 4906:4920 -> -19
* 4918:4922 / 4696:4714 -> -46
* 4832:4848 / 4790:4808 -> 9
